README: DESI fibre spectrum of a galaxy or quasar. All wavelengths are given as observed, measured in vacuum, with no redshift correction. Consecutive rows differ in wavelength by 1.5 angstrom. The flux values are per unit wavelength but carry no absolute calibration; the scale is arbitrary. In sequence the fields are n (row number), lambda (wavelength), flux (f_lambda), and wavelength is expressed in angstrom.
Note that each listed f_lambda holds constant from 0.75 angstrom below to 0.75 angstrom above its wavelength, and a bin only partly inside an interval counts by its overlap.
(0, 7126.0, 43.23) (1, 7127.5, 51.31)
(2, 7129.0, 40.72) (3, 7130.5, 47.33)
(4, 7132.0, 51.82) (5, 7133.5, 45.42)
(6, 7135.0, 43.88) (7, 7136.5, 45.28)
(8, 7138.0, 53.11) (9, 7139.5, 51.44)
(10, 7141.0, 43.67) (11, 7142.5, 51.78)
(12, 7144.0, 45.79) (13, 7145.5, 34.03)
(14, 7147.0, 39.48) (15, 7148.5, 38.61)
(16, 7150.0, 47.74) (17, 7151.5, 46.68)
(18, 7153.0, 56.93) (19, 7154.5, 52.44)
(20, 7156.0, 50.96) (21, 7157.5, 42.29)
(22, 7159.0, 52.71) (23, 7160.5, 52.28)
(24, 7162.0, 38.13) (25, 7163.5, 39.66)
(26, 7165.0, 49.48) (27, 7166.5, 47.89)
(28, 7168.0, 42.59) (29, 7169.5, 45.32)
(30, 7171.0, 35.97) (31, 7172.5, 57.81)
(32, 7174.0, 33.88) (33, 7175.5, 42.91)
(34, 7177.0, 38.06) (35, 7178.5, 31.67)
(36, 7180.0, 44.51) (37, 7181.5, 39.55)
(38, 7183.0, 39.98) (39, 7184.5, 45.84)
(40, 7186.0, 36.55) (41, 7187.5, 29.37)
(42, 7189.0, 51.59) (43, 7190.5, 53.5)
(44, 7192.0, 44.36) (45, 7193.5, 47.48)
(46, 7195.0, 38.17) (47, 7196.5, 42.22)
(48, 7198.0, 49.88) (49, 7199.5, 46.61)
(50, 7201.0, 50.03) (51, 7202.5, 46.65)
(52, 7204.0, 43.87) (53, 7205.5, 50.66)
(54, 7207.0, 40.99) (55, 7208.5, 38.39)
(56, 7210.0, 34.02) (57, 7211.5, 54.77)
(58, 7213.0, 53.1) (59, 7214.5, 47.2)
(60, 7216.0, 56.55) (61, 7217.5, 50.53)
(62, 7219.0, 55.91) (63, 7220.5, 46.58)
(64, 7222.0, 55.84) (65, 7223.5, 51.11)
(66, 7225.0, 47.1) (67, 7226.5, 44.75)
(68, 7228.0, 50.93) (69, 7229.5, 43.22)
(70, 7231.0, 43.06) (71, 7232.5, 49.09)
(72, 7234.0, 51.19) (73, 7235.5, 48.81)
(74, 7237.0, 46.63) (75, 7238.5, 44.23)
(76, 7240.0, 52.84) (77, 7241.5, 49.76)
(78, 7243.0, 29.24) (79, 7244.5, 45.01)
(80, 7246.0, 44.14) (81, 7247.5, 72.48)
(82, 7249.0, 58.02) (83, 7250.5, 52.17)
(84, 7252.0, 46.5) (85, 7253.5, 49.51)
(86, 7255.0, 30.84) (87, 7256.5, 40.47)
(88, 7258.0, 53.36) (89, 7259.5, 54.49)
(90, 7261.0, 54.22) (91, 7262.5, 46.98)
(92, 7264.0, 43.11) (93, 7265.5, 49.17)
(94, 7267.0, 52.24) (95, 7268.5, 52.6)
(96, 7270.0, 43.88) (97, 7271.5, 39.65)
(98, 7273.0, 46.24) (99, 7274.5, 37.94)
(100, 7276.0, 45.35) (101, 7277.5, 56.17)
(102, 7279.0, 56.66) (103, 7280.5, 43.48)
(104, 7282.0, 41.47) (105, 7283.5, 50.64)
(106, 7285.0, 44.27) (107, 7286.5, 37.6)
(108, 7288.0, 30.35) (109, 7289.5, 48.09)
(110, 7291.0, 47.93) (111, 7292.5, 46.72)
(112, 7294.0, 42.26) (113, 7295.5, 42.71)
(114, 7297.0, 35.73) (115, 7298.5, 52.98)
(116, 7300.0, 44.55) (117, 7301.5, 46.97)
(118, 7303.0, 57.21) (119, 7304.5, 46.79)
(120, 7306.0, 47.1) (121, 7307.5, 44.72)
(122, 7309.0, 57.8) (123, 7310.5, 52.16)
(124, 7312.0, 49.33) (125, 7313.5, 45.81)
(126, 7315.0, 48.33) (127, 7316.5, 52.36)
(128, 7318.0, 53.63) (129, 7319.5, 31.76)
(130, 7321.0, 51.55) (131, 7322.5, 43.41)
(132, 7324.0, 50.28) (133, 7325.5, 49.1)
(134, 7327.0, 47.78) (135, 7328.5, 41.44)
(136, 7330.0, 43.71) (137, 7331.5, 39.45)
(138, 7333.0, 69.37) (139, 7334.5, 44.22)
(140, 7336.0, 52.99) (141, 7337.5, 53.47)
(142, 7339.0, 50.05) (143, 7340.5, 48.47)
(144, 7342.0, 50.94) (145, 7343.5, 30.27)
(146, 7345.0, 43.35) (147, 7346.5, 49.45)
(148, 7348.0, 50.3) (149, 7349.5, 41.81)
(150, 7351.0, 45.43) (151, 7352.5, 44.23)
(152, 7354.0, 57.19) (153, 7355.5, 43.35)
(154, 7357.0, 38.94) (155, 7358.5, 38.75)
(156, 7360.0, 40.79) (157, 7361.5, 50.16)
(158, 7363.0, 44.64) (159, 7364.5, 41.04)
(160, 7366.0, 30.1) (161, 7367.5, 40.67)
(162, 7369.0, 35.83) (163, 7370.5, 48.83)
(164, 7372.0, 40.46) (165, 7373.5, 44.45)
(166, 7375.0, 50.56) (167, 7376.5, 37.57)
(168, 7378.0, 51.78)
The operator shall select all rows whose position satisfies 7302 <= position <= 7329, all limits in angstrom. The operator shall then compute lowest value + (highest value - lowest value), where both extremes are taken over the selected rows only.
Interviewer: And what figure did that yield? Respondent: 57.8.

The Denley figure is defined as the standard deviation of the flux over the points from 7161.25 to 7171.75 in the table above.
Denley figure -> 5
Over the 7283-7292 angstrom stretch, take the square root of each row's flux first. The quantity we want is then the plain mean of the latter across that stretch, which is 6.54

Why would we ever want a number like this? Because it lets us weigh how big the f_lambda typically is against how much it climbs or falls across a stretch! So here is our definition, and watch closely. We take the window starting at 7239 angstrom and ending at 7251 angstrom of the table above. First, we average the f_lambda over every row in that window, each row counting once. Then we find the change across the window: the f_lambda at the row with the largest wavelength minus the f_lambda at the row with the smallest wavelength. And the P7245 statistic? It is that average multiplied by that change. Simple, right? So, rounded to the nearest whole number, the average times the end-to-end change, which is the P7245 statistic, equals -34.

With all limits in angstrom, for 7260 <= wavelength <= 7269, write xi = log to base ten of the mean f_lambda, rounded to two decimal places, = 1.70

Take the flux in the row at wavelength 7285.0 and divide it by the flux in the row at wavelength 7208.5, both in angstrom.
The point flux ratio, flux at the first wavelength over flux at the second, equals 1.15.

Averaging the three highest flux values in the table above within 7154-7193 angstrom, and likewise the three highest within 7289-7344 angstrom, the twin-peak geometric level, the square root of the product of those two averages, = 58.0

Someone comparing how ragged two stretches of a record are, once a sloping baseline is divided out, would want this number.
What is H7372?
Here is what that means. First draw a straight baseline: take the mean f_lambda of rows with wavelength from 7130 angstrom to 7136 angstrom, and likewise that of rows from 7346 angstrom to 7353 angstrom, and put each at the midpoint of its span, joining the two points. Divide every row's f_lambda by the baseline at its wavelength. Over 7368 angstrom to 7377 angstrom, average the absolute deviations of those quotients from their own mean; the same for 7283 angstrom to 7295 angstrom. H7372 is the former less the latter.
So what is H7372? 0.00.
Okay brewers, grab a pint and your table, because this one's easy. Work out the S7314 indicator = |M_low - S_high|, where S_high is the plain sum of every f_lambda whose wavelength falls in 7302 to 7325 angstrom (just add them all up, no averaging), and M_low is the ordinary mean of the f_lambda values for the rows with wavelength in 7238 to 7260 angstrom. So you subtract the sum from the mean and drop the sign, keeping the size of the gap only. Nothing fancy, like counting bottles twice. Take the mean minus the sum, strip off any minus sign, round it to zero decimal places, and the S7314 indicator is 684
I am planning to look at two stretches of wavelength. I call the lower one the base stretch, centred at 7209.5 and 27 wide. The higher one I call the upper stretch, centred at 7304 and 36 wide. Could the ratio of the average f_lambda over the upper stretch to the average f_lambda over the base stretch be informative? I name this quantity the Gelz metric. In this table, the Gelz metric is 0.97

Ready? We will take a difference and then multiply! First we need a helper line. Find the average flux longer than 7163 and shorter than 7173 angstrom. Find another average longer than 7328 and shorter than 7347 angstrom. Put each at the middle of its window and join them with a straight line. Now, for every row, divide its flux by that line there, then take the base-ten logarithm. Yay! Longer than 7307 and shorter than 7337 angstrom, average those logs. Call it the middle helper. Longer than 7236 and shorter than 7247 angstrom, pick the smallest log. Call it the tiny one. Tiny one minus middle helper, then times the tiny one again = 0.041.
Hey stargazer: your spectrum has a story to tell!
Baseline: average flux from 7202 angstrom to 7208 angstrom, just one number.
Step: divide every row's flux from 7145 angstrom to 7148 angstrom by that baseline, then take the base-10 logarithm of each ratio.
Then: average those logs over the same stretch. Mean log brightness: -0.09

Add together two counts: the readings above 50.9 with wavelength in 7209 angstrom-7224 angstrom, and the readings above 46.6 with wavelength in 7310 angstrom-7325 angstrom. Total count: 13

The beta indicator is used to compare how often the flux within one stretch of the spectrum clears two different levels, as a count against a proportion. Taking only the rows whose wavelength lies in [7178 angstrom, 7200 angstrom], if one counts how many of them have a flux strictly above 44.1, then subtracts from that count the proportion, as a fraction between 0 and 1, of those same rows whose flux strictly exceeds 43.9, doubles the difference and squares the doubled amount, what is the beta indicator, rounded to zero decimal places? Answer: 223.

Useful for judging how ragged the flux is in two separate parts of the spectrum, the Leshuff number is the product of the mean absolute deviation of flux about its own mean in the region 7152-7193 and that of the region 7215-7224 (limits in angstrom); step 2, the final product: 21.2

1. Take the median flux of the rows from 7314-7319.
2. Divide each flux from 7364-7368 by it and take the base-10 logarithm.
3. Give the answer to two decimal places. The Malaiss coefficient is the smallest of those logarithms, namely -0.24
